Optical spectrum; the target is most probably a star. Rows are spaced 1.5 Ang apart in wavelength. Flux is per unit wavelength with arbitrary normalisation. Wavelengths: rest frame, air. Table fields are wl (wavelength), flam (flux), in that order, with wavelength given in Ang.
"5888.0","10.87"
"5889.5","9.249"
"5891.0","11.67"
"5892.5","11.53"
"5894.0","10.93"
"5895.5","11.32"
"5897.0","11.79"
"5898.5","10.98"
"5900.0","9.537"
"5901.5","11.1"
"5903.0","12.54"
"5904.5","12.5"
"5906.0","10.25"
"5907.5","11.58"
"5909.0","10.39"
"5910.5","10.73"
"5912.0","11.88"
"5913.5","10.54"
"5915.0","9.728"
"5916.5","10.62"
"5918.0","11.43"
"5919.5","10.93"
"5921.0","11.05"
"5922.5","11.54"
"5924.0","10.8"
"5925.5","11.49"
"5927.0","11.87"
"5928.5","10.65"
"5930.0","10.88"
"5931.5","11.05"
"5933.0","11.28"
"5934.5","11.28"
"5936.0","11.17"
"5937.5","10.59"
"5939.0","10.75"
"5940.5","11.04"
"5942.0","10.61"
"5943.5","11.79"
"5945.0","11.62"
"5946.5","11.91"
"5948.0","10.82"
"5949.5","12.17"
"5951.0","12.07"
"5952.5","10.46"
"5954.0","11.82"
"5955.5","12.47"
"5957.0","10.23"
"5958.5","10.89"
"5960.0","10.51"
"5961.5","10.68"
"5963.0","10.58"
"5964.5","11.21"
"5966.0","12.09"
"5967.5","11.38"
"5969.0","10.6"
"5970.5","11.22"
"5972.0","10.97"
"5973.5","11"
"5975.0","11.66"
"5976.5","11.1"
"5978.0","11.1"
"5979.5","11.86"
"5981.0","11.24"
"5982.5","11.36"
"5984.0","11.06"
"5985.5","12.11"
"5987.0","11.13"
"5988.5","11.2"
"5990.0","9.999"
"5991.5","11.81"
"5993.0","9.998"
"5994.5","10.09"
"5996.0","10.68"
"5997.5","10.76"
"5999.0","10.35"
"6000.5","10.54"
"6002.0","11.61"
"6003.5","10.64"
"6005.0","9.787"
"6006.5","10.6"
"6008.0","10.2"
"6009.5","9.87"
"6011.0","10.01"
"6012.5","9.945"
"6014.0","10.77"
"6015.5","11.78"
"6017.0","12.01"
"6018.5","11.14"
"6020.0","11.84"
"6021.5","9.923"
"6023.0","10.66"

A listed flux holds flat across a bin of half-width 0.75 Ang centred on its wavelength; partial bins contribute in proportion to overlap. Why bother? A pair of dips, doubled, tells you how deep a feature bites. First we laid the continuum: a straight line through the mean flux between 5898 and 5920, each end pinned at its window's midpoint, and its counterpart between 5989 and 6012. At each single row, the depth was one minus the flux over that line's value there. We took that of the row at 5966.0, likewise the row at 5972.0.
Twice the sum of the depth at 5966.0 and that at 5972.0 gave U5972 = -0.33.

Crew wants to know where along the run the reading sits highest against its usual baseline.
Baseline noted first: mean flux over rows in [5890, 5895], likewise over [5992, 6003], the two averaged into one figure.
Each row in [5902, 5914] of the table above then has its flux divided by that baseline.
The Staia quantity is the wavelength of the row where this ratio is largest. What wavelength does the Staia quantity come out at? 5903.0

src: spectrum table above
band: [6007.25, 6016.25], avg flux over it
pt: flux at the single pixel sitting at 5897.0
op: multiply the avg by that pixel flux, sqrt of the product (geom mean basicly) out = 11.1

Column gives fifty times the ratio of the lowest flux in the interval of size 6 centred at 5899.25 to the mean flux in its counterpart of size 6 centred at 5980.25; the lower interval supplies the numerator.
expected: 41.9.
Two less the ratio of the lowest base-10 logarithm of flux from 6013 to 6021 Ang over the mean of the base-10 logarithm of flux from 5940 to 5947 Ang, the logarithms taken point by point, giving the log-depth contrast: 1.02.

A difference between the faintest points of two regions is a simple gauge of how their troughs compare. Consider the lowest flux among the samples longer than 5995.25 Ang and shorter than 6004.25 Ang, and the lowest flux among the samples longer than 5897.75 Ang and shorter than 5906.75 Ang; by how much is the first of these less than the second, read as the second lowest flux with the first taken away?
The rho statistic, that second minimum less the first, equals -0.8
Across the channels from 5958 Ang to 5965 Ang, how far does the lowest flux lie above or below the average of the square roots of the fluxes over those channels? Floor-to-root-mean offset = 7.23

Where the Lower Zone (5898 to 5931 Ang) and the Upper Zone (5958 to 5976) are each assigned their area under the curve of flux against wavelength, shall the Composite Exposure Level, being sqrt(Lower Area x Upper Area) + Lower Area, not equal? 634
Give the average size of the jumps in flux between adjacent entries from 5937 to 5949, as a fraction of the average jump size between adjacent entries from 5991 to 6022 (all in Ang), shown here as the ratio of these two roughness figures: 0.77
